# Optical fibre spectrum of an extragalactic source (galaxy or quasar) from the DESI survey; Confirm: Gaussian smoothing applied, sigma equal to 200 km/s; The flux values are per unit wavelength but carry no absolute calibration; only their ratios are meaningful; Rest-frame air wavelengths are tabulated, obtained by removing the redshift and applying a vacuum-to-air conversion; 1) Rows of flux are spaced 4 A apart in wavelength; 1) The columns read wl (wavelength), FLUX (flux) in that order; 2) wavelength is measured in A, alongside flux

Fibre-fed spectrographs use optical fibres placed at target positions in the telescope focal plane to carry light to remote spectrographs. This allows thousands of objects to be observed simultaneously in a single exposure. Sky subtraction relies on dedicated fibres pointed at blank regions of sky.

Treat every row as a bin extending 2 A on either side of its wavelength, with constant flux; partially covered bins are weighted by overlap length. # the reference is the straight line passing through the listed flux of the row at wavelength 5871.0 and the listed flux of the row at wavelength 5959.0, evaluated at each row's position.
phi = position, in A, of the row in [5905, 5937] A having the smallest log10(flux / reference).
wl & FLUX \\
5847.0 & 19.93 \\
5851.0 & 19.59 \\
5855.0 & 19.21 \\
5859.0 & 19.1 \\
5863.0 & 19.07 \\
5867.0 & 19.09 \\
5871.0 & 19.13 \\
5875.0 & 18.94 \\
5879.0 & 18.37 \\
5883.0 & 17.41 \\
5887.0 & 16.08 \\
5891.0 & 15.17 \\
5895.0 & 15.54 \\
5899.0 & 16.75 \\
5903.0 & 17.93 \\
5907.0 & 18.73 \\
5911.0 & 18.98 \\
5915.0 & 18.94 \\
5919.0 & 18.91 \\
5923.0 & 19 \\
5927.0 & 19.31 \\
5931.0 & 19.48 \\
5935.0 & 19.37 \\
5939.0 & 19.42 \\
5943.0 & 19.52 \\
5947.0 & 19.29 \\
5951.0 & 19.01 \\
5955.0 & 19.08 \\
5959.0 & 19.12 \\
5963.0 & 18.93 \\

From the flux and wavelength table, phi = 5907.0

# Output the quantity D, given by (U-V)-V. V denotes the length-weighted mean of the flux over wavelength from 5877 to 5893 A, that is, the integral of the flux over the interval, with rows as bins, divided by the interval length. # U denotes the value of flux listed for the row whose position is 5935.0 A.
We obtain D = -14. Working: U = 19.37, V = 16.8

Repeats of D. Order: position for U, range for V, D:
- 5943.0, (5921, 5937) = -19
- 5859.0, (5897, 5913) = -17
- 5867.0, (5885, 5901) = -13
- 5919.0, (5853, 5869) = -19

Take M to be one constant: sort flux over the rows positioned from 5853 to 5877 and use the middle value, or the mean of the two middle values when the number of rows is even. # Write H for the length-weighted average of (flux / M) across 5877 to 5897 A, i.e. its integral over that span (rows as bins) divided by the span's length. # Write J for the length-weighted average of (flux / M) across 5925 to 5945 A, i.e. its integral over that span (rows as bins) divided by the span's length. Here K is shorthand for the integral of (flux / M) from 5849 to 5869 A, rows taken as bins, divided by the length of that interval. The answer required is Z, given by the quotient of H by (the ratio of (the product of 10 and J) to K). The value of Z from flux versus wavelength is 0.086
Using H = 0.86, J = 1.02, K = 1.01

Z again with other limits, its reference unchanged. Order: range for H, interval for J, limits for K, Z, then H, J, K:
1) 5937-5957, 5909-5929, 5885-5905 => 0.086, 1.01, 1.00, 0.85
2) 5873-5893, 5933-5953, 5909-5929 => 0.089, 0.90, 1.01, 1.00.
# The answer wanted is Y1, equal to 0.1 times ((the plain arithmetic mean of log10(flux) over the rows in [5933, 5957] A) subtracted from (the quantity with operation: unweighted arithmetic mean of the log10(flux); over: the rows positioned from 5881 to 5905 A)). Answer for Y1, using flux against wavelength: -0.007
